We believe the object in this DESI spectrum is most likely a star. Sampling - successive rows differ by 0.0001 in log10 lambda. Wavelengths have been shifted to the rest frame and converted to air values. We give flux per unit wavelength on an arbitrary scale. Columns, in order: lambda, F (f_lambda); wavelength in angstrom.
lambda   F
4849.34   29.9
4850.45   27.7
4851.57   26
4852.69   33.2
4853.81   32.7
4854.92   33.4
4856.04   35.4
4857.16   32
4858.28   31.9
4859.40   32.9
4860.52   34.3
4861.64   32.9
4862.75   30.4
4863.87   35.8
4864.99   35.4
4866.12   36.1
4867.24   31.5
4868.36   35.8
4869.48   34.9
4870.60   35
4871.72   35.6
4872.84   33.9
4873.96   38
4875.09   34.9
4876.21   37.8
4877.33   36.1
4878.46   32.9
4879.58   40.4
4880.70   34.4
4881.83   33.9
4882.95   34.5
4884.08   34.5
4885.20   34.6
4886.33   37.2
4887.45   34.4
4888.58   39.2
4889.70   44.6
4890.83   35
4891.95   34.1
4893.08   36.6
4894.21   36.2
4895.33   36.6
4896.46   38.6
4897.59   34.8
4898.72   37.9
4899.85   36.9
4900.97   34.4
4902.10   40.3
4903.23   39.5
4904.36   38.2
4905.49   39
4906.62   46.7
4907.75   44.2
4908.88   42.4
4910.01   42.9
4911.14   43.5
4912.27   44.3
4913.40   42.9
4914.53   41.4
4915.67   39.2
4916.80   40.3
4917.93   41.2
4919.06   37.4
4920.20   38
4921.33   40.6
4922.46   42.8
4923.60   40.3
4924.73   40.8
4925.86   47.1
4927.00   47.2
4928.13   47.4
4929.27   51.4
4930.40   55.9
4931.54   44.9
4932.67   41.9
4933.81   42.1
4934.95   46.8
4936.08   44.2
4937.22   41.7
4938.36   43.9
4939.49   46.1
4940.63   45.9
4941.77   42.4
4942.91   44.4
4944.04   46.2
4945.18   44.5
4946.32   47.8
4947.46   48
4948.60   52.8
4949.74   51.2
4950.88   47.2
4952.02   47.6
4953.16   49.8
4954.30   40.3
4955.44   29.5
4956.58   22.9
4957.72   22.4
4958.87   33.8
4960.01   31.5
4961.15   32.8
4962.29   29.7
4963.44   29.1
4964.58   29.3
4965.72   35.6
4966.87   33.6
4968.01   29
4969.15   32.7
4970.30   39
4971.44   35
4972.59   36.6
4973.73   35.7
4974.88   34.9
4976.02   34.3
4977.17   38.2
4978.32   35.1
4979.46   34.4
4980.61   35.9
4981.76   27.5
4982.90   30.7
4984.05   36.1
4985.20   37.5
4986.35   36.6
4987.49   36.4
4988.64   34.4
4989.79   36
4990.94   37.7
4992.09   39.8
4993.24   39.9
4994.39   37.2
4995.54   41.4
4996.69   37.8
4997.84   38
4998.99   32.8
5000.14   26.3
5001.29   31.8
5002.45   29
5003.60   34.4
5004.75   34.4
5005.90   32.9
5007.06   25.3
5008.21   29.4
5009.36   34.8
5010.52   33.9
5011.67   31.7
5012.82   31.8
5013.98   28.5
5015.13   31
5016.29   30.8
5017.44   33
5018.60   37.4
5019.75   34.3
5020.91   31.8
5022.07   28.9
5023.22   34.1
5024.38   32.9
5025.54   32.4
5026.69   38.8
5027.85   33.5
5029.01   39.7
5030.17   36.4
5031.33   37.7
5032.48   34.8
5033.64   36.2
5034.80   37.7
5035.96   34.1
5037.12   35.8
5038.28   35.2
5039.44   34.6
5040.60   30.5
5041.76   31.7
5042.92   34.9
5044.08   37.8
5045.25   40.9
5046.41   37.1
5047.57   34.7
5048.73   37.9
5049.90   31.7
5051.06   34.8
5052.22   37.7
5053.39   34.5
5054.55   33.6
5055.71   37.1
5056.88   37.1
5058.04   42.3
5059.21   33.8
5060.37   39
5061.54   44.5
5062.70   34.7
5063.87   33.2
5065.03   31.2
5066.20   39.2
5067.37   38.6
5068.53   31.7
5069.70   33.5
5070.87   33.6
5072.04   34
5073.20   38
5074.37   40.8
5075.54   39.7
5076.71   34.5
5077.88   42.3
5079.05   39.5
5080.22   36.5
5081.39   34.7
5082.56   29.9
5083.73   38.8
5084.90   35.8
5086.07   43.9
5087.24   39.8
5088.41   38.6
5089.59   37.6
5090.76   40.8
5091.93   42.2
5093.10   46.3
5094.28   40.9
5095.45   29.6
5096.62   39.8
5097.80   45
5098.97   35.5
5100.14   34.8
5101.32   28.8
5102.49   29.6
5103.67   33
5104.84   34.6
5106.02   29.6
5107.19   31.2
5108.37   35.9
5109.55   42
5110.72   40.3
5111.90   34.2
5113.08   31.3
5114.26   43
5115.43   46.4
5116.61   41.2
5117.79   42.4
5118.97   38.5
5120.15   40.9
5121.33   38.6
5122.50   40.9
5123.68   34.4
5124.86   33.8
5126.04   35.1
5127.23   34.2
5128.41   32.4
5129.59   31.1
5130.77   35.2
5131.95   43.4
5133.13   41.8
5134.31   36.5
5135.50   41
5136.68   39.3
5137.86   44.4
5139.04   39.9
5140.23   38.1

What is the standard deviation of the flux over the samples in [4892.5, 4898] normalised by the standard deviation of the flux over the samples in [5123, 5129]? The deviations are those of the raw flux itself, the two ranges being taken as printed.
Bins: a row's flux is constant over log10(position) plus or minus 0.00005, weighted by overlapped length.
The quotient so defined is 1.36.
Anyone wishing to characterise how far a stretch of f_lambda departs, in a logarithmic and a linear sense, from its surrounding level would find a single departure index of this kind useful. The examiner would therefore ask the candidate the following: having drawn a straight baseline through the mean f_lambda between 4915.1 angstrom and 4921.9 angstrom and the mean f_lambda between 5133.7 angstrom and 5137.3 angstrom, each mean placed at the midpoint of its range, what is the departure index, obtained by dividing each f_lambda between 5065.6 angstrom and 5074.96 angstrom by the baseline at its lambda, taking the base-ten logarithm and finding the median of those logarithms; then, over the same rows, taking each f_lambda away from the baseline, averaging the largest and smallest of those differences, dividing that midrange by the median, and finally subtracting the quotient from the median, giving 78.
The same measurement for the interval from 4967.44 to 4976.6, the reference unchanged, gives 104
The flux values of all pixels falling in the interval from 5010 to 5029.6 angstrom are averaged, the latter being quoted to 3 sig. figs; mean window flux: 33.2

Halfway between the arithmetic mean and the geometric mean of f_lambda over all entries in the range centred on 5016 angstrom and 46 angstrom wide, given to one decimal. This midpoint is 33.8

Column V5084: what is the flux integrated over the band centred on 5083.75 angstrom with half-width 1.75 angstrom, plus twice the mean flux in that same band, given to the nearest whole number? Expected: 192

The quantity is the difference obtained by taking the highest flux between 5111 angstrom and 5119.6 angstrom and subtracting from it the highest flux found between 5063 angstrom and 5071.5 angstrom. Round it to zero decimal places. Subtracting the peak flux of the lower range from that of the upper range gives 7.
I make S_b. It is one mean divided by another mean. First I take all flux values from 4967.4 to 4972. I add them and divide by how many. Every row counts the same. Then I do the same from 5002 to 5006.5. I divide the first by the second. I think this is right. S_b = 1.04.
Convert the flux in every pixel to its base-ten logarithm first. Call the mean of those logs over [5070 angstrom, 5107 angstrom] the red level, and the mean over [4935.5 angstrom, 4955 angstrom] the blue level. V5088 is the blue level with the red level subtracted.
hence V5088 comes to 0.10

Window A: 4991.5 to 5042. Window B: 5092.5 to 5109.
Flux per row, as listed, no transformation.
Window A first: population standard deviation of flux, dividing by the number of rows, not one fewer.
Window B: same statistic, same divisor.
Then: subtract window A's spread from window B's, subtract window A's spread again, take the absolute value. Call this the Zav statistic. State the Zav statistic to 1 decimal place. 1.7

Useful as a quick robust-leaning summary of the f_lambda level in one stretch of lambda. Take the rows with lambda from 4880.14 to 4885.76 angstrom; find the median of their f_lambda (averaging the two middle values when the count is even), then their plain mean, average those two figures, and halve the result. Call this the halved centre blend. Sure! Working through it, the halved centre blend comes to 17.22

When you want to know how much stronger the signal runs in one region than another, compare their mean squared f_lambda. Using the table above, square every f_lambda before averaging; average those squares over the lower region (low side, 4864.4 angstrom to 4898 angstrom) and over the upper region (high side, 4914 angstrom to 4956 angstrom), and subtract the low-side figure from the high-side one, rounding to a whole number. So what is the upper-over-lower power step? 693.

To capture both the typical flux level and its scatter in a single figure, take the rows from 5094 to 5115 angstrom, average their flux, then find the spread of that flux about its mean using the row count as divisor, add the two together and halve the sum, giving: 20.3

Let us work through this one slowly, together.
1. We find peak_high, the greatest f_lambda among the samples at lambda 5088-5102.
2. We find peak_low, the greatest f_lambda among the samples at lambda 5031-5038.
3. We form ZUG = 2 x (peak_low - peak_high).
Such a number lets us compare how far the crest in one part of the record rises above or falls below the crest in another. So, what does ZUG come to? -17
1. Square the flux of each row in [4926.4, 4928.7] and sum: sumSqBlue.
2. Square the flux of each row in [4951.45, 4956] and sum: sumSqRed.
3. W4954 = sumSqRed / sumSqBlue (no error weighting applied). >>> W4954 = 1.62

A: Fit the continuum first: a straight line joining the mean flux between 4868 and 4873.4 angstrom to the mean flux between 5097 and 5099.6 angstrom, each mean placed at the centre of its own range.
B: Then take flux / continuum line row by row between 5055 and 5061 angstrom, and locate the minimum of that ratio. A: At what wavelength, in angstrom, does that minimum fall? 5059.21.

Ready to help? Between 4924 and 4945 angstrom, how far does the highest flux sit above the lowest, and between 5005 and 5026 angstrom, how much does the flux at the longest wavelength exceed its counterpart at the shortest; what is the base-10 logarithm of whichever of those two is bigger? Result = 1.18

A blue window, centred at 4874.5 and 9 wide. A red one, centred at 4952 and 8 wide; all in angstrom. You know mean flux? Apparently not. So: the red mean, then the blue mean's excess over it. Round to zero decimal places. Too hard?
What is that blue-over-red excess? -10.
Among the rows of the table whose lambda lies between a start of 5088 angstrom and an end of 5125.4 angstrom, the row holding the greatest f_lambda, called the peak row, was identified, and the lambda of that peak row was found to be 5115.43 angstrom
